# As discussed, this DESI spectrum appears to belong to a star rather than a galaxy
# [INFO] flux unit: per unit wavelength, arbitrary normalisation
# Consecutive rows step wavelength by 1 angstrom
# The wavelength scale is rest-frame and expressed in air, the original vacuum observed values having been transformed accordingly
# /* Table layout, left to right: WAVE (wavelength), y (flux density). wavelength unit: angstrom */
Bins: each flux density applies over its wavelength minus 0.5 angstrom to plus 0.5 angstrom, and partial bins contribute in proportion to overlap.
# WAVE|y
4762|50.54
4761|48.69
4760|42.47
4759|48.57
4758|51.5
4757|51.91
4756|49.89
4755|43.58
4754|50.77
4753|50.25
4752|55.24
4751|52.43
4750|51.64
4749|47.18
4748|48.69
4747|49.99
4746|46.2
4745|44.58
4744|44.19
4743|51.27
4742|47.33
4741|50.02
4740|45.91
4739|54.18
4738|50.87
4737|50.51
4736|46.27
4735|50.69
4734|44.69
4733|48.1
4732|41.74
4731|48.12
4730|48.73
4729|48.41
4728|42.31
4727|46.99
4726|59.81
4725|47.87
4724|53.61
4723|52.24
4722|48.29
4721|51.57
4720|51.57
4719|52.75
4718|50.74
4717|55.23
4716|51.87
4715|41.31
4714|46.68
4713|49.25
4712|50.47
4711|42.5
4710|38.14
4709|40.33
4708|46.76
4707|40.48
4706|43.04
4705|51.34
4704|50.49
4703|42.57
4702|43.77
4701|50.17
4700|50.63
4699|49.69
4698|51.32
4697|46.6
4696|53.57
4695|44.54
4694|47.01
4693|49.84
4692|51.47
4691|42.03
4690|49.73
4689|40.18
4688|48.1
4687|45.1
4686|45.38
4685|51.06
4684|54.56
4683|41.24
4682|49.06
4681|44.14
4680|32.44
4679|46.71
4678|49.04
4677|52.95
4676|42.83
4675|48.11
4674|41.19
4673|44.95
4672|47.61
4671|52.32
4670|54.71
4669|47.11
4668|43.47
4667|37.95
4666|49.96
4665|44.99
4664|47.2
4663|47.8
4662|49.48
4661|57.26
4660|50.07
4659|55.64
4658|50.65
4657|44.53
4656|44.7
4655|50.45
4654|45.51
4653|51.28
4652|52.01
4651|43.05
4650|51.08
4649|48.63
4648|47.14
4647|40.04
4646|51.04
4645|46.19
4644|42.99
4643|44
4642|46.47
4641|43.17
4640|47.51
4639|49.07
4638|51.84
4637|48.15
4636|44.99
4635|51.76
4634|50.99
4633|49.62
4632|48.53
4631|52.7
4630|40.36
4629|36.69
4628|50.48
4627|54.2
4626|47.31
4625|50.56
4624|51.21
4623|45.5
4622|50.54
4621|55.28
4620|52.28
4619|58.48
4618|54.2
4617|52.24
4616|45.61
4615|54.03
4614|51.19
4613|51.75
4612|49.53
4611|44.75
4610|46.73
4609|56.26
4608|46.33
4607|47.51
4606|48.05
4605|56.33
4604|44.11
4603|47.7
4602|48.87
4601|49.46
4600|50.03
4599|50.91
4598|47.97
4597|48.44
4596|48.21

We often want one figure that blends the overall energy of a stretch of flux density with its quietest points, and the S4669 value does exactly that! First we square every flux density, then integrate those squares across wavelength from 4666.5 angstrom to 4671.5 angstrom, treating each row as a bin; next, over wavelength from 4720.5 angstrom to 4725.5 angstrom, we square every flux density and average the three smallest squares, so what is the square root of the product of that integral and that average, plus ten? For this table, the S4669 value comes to 5243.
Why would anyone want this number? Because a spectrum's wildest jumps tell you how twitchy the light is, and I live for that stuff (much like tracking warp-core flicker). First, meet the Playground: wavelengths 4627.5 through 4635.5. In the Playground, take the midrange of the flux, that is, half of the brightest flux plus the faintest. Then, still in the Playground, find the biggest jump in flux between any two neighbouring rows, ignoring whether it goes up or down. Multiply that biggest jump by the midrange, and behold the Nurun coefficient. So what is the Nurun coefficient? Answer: 616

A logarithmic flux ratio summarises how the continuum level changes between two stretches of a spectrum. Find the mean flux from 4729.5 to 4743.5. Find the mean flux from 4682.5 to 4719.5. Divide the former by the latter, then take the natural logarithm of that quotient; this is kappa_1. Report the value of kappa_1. 0.02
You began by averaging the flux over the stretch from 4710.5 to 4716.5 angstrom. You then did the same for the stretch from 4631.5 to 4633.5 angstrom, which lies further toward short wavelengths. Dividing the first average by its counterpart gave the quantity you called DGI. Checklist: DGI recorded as 0.96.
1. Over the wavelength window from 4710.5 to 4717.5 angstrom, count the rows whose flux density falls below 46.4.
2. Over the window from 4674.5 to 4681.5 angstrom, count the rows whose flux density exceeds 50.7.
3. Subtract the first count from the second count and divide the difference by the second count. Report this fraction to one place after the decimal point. -1.0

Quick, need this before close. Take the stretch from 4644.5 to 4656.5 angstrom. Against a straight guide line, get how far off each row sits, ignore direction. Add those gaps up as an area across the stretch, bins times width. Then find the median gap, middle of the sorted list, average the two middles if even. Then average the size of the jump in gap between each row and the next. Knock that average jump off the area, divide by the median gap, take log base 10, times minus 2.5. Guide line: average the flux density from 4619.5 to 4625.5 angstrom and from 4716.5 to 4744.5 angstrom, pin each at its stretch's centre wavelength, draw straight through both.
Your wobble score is -2.86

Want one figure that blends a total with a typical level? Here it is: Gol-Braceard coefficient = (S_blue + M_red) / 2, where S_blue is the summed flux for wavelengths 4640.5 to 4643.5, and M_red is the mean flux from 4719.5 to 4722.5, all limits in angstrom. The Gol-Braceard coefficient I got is 92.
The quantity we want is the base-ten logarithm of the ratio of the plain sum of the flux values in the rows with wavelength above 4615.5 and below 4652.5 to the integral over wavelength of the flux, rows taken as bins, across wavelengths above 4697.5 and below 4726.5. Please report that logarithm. 0.11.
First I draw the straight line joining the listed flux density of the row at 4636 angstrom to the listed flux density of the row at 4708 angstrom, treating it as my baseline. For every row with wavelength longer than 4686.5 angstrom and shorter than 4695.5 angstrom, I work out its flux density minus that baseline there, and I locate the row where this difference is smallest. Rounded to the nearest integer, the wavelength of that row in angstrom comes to 4689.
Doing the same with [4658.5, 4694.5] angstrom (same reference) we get 4680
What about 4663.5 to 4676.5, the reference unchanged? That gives 4667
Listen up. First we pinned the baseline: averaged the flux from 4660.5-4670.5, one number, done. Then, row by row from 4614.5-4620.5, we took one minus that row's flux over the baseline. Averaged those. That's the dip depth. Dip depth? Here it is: -0.10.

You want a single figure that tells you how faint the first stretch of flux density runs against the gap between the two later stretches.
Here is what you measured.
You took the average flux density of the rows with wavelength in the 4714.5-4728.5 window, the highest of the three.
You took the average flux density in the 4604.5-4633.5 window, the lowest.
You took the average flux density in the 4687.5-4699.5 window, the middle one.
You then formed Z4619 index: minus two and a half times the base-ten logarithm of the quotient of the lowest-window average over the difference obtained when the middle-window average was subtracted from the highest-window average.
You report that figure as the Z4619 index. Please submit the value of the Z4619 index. -3.2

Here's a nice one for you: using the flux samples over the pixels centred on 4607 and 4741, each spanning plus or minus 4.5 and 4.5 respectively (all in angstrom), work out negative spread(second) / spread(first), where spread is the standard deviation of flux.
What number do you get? -0.75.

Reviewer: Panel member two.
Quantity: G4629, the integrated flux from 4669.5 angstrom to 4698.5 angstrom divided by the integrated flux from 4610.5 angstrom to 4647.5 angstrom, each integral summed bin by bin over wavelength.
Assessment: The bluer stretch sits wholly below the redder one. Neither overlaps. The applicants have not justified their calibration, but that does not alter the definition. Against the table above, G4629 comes 0.76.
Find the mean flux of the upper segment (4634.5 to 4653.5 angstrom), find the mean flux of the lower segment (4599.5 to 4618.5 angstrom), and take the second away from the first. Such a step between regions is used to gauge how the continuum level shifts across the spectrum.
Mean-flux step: -2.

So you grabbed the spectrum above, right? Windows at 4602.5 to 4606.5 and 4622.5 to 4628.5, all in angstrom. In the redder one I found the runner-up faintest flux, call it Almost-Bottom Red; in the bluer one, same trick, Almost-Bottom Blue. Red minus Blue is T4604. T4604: 0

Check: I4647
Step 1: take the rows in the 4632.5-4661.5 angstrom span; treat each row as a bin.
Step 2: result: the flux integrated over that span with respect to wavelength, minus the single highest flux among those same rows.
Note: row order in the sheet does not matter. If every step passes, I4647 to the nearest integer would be 1343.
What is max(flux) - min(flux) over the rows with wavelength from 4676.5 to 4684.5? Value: 22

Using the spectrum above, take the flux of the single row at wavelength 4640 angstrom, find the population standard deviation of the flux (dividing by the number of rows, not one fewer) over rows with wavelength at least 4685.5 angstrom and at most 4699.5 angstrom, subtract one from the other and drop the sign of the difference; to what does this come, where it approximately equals 44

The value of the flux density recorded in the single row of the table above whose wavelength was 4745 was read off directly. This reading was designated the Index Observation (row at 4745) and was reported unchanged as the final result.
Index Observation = 44.58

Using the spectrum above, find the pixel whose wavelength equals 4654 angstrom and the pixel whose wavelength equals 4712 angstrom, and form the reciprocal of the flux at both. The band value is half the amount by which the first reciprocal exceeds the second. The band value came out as 0.0011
